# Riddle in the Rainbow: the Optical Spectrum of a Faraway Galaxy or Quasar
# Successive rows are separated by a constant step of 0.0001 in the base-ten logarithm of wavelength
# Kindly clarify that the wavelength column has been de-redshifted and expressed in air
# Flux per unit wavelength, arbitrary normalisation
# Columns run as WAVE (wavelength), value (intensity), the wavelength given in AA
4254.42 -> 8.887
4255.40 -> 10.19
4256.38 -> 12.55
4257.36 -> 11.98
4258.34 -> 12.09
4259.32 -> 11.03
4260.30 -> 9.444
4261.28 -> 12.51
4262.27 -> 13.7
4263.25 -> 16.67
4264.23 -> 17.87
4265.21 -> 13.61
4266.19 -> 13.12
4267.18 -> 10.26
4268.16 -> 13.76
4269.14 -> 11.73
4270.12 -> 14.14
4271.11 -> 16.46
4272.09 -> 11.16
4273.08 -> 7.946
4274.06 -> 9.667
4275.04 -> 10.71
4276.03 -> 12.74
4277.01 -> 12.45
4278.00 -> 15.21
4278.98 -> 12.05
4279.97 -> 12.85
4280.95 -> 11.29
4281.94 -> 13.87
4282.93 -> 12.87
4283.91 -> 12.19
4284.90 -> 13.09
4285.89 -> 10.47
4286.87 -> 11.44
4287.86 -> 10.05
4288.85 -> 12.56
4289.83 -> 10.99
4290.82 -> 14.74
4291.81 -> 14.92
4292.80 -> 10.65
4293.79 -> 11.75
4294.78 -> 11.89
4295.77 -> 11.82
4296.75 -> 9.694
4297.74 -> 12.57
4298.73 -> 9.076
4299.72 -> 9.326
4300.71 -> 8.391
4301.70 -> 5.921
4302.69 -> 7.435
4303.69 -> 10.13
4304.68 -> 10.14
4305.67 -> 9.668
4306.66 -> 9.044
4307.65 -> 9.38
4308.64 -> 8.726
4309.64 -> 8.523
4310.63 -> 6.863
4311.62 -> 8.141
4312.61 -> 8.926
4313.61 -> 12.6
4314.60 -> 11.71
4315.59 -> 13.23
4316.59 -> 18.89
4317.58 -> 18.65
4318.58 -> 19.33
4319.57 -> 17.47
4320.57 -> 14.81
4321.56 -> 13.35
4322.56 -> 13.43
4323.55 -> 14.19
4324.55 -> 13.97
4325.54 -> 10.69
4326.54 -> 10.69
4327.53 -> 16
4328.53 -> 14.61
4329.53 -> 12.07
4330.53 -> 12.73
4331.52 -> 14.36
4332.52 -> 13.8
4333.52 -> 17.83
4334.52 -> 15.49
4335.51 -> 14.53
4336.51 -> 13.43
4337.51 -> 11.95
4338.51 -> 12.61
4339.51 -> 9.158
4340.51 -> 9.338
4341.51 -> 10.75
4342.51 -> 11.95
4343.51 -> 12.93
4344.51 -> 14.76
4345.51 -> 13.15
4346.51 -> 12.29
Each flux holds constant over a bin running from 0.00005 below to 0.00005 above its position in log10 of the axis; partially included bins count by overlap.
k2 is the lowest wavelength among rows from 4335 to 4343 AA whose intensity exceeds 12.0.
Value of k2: 4335.51 AA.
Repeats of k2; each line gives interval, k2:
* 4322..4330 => 4322.56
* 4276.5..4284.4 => 4277.01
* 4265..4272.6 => 4265.21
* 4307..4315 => 4313.61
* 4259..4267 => 4261.28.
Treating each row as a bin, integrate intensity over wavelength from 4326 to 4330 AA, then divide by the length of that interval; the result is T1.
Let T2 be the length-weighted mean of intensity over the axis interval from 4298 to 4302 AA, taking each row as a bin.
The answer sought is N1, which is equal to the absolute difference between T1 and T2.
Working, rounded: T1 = 13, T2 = 8.5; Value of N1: 5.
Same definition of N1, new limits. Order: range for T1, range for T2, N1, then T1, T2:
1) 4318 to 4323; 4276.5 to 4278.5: 2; 16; 13.8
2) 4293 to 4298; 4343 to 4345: 2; 11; 13.8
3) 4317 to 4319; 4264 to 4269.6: 6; 19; 13.2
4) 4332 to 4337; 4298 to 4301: 6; 15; 9.3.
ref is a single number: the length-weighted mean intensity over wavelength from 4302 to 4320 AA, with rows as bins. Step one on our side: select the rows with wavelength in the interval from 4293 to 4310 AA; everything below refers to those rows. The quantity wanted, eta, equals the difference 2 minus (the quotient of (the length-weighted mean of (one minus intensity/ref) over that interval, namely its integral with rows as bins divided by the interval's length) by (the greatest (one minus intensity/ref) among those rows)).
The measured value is 1.7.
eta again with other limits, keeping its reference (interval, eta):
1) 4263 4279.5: 2.4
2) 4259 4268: 2.8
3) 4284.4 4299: 2.1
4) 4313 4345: 3.0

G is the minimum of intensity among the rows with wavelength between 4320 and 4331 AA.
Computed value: 10.69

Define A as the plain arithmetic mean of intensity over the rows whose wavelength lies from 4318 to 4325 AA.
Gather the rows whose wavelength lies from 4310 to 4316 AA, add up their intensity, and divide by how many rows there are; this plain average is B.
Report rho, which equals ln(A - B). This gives 1.6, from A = 15.2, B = 10.2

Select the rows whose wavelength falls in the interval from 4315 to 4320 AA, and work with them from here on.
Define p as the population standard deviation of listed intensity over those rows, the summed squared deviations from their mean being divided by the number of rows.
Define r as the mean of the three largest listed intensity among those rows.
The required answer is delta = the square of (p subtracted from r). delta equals 280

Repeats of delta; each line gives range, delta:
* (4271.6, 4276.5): 99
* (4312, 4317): 136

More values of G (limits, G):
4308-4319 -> 6.863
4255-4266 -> 9.444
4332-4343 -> 9.158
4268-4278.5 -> 7.946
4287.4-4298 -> 9.694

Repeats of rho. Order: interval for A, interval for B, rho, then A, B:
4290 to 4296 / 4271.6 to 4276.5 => 0.8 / 12.6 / 10.4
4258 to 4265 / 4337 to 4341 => 0.9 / 13.3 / 10.8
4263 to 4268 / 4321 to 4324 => -0.4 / 14.3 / 13.7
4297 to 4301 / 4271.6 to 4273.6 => -1.2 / 9.8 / 9.6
